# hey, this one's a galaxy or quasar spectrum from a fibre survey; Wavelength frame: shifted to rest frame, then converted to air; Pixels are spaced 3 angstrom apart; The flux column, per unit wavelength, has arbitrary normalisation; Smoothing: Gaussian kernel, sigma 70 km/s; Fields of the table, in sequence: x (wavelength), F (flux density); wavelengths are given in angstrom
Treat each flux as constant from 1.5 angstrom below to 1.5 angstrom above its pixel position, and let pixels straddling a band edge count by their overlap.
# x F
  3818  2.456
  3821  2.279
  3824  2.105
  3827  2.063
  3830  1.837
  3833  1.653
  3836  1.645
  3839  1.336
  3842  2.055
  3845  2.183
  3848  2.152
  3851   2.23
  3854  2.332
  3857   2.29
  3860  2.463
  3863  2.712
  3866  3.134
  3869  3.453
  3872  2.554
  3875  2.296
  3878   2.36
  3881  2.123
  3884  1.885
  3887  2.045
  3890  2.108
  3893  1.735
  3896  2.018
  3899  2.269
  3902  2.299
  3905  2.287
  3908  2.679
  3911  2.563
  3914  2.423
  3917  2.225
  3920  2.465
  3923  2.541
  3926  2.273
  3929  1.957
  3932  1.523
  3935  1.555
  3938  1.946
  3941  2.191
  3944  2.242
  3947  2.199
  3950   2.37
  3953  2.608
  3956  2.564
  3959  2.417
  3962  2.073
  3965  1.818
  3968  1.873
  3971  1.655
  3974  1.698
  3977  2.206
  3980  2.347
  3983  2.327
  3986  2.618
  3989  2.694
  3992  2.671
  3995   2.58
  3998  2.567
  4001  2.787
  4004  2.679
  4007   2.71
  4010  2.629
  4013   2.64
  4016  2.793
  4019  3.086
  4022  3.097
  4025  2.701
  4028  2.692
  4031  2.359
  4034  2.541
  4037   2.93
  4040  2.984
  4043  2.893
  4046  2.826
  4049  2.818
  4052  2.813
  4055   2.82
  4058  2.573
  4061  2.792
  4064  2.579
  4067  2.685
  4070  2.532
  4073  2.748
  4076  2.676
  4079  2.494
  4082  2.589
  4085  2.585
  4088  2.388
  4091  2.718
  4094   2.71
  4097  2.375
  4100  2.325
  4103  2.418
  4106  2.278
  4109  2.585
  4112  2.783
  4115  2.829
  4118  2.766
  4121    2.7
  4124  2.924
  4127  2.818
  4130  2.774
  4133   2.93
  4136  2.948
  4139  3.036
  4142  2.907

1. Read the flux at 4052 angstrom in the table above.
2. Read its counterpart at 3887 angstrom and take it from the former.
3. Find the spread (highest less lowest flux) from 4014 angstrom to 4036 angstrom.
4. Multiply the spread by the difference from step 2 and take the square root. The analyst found 0.75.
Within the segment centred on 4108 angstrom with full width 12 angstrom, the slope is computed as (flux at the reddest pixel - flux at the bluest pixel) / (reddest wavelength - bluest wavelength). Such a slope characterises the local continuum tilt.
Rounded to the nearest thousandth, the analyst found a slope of 0.041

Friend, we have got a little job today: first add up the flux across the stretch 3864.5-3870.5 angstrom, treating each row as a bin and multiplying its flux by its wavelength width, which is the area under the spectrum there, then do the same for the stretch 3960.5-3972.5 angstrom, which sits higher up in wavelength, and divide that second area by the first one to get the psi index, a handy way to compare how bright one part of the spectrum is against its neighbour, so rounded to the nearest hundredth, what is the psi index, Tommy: 1.13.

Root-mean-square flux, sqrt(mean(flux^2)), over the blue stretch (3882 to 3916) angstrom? 2.23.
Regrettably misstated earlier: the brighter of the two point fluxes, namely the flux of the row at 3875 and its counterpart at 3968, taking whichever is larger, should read 2.30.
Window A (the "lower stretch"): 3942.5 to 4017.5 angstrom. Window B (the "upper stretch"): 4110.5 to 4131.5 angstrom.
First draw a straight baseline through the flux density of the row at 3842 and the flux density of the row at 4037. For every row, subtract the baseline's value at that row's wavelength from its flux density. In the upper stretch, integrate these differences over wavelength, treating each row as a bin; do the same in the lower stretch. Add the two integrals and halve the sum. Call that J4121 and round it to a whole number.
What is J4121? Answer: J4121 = -16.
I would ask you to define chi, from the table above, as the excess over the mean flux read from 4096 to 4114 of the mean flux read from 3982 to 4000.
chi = 0.12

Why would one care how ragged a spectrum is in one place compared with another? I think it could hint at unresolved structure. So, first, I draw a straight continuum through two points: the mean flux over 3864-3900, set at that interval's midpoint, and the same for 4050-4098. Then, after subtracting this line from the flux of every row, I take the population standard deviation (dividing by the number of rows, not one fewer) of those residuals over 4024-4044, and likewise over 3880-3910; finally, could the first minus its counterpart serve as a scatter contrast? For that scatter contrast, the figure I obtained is -0.034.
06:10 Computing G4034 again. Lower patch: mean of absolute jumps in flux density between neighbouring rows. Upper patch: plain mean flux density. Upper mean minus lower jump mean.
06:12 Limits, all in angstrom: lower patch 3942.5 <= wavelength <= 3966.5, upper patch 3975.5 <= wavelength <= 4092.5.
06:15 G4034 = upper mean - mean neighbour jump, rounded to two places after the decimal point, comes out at 2.49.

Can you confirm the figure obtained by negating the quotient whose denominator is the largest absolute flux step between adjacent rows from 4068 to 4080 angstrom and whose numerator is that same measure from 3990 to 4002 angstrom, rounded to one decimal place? -1.0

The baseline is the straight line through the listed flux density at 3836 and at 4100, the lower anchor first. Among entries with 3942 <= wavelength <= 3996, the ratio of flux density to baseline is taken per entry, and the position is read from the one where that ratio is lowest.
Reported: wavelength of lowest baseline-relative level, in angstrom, 3971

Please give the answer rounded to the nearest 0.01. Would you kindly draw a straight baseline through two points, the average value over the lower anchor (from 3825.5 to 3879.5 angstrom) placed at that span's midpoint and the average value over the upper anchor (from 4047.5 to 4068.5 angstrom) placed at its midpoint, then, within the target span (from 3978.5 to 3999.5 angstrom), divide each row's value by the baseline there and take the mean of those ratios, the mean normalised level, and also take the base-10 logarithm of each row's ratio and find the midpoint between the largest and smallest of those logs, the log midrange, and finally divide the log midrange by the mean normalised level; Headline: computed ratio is -0.01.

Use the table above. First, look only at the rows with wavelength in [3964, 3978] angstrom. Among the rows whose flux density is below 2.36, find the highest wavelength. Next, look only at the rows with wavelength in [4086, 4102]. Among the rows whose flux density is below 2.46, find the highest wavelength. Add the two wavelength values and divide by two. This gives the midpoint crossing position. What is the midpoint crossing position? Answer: 4038.5 angstrom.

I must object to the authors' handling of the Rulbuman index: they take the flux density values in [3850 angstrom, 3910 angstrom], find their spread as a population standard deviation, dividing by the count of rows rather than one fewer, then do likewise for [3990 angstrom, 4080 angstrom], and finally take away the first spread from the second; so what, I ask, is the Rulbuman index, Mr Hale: -0.22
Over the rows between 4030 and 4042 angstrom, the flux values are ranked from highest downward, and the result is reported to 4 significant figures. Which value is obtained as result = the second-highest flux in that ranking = 2.930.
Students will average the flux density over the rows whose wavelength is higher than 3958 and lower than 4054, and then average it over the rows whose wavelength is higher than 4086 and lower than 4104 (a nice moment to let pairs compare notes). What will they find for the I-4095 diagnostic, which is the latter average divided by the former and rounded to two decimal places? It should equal 0.98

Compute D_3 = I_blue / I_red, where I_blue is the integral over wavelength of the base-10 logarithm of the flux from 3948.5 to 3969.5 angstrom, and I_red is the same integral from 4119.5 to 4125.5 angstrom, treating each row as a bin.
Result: 2.71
